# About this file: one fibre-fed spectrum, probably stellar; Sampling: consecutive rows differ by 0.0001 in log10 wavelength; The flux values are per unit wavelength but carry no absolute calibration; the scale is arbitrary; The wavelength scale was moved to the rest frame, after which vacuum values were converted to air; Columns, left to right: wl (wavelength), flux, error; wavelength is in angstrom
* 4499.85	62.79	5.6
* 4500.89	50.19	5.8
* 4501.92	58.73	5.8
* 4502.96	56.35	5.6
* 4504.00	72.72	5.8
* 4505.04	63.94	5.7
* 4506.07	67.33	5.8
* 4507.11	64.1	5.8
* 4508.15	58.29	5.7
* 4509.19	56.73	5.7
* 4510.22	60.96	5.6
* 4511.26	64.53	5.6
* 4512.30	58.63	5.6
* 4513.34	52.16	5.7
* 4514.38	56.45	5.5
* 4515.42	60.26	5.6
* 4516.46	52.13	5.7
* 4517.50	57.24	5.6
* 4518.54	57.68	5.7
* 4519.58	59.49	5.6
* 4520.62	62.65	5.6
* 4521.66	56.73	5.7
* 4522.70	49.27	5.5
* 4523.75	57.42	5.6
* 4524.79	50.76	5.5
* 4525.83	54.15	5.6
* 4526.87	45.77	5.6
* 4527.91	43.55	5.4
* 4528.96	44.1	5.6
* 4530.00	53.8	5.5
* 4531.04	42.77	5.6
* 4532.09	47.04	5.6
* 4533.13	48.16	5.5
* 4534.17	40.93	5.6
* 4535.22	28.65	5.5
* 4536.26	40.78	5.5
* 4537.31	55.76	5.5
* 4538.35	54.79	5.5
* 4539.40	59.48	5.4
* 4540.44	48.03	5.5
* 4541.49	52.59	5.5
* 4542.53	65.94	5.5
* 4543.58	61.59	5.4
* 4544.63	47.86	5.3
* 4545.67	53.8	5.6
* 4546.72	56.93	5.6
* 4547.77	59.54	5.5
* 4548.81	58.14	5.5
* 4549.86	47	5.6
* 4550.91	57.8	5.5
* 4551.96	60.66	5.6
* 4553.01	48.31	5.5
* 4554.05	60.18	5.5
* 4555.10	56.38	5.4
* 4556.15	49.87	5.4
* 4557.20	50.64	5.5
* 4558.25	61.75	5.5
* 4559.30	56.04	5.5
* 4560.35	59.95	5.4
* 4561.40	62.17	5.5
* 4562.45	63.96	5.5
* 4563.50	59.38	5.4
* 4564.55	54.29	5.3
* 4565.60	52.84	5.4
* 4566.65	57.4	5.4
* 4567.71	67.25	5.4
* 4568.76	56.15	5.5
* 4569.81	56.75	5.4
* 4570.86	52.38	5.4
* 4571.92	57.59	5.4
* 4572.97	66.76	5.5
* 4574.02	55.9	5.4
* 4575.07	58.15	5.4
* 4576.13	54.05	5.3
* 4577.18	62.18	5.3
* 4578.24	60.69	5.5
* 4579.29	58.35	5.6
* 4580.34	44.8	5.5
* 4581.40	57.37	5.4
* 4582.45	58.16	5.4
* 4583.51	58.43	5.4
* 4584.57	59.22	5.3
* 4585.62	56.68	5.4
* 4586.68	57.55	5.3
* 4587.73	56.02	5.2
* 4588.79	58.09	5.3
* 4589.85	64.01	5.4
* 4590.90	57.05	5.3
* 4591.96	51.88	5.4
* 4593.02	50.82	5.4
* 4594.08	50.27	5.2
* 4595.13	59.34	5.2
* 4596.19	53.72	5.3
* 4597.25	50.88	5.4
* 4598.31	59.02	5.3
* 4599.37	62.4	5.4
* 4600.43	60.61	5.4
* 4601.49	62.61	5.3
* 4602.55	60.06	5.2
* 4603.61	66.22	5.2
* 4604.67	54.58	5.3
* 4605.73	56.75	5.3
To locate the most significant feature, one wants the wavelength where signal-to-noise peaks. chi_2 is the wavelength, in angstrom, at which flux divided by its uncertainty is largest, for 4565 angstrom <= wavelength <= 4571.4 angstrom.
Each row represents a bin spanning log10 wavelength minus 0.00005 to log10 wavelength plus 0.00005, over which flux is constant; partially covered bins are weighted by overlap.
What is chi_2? 4567.71 angstrom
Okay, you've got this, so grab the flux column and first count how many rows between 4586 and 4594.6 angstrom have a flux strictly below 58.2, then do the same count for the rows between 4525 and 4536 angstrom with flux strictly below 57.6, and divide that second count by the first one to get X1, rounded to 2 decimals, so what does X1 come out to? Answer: 1.43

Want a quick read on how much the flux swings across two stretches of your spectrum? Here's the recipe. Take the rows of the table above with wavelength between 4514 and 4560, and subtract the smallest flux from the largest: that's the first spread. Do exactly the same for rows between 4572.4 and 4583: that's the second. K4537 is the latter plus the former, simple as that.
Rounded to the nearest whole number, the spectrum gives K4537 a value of 59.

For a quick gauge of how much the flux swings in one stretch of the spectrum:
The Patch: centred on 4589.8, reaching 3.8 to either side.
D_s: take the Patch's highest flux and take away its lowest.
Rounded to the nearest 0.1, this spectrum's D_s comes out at 13.2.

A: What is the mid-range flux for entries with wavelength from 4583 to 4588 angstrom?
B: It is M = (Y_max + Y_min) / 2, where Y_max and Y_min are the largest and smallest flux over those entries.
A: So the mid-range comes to 57.6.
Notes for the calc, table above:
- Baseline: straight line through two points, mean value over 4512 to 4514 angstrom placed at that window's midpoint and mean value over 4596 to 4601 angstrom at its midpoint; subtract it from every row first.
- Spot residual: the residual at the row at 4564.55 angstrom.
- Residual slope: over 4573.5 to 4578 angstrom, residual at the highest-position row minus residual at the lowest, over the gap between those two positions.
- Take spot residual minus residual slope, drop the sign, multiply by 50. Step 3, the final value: 212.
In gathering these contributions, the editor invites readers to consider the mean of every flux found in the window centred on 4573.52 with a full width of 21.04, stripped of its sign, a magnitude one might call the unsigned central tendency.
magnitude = 57.4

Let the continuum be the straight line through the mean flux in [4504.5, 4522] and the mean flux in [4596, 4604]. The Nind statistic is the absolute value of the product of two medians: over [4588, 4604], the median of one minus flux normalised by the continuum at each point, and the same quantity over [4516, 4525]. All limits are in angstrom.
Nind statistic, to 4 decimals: 0.0003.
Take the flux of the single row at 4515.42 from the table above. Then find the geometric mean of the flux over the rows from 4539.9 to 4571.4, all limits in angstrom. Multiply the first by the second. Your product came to 3391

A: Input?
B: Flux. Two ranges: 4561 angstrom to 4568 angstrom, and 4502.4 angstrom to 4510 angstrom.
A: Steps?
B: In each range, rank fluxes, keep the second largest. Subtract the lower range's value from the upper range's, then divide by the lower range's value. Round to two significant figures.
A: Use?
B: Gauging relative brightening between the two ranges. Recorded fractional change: -0.050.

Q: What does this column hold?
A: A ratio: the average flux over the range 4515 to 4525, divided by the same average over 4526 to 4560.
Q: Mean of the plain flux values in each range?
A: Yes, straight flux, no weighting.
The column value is 1.09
